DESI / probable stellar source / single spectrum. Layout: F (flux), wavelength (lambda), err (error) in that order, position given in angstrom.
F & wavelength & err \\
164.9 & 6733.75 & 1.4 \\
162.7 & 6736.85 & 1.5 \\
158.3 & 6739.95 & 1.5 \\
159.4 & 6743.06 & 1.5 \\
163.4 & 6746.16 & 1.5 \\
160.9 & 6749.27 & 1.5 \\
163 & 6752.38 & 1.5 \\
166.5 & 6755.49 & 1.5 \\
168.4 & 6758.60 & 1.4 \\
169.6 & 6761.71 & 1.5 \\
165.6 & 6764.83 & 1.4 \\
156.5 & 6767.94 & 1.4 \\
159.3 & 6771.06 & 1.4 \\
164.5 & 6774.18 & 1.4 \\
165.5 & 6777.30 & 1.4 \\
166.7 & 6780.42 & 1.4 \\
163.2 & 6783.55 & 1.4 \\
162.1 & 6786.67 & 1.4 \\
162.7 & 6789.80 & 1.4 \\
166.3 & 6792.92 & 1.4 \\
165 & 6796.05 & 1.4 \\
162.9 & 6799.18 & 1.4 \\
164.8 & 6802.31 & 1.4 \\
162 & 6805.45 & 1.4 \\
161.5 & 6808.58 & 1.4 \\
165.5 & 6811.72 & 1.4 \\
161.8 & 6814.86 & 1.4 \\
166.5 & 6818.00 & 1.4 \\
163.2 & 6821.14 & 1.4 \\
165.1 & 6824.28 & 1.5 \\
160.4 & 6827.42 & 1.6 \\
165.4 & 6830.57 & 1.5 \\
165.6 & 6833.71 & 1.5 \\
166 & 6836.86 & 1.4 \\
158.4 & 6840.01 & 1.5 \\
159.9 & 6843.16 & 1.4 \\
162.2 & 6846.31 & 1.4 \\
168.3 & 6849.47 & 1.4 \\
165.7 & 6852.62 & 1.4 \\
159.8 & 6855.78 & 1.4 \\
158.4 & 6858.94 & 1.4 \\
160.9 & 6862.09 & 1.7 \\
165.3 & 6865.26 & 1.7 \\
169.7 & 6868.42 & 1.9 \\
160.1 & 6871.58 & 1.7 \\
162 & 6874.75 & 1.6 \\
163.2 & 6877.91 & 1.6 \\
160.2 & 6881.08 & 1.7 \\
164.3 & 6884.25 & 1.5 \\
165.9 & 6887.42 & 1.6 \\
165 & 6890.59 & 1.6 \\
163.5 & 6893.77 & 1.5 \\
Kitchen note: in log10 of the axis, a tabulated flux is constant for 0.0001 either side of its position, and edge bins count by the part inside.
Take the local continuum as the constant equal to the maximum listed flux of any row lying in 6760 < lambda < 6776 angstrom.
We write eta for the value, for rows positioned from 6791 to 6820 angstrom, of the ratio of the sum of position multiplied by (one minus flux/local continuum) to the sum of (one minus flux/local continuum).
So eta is 6805.9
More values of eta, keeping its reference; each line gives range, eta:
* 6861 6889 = 6874.7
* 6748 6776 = 6762.9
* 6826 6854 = 6839.0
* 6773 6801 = 6787.3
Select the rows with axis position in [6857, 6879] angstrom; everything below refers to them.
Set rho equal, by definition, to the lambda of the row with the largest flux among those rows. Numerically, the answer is 6868.42 angstrom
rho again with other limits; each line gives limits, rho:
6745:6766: 6761.71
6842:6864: 6849.47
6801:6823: 6818.00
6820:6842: 6836.86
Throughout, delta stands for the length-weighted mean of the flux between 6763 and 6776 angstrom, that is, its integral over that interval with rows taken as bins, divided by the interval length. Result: 162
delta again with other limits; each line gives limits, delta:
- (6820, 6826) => 164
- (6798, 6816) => 163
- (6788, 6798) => 165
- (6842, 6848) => 161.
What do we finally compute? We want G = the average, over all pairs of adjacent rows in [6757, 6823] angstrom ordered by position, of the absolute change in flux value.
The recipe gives 2.88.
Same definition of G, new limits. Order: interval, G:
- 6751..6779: 3.59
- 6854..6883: 3.55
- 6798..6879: 3.38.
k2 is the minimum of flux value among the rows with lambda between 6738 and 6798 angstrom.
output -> 156.5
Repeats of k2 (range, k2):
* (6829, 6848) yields 158.4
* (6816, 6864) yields 158.4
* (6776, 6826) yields 161.5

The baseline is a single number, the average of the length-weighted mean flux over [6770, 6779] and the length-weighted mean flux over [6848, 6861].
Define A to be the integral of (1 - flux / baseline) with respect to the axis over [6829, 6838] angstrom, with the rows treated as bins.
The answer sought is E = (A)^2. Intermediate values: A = -0.13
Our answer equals 0.018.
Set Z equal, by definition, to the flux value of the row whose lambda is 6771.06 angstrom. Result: 159.3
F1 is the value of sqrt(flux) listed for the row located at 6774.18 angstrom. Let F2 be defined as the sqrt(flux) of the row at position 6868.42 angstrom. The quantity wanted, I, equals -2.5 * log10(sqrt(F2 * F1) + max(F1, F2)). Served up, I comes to -3.54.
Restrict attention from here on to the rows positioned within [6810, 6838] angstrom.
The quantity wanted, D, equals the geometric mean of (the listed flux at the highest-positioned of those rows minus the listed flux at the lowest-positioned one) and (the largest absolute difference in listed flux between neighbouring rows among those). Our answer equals 1.6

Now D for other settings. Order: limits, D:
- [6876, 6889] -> 3.3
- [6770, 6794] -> 6.0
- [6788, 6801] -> 0.8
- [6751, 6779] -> 4.8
